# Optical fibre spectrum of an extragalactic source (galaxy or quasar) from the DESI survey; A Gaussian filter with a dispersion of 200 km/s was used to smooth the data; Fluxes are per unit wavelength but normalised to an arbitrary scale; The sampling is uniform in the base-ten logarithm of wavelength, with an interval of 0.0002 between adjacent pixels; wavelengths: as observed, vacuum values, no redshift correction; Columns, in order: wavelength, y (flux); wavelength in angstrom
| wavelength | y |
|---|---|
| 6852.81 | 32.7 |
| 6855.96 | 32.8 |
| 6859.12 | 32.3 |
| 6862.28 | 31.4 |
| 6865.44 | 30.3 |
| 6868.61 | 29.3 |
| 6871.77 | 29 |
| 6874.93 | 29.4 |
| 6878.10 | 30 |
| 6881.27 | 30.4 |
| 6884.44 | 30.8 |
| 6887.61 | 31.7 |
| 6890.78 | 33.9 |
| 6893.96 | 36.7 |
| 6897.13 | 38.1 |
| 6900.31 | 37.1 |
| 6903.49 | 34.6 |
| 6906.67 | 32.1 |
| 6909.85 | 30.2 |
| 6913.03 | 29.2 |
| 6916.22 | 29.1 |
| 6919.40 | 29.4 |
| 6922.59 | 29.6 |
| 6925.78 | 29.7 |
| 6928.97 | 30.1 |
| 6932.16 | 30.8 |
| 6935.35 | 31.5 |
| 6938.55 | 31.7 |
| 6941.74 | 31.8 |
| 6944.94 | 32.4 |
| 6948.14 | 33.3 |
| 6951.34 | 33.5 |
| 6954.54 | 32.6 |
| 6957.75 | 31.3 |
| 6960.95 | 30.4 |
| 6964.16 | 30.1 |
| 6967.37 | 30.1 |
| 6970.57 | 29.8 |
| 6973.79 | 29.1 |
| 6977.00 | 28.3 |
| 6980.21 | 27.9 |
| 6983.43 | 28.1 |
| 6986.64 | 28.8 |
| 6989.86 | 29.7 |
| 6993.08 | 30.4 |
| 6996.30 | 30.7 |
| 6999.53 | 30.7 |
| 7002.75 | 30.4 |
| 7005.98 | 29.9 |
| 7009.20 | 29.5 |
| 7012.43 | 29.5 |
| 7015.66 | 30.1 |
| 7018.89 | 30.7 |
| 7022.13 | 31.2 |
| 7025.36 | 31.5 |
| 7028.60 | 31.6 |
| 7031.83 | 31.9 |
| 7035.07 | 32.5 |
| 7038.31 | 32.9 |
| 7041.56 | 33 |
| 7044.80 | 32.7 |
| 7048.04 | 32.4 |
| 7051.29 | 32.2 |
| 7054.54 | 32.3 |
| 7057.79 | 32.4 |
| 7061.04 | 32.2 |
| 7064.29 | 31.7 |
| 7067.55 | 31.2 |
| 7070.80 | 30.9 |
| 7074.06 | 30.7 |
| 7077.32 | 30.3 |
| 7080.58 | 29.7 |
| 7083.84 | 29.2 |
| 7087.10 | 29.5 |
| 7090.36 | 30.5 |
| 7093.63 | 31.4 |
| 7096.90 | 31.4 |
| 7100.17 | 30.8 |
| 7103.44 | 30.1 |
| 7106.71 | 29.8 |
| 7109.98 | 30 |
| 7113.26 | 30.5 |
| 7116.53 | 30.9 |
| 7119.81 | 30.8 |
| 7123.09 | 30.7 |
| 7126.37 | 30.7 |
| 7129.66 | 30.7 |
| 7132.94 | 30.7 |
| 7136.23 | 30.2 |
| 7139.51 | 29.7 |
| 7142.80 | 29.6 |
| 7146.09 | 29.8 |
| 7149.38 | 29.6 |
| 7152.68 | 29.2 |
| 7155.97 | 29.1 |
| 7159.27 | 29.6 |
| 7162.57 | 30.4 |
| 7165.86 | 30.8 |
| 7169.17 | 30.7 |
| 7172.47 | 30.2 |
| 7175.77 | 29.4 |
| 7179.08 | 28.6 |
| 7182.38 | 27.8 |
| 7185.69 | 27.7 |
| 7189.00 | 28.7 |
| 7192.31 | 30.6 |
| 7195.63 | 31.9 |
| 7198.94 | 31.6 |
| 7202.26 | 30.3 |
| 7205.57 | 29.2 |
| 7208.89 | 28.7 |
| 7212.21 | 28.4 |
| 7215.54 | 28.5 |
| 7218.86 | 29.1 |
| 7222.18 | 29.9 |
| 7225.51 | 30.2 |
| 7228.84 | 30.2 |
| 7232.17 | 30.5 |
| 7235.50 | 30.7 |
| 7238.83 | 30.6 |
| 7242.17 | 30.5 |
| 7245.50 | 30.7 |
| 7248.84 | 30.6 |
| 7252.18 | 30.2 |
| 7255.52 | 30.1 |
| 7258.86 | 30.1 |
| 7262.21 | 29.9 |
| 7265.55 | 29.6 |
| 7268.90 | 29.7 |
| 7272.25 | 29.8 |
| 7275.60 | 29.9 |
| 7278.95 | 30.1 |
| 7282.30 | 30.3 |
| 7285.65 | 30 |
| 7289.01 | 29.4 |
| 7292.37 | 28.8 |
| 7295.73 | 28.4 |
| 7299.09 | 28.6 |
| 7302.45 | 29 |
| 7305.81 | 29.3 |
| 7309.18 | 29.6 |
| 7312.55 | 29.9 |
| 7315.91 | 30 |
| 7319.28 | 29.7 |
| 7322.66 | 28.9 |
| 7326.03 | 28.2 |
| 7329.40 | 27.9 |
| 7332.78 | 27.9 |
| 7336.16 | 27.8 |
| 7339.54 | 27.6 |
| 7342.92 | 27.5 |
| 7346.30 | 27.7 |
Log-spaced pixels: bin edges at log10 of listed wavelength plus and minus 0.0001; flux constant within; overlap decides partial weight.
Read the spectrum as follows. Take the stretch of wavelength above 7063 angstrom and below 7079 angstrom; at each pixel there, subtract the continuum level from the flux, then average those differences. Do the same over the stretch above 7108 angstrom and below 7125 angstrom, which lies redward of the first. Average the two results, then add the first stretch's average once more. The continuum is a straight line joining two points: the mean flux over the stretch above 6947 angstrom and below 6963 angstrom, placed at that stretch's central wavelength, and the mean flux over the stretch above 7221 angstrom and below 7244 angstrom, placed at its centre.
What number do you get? -1.0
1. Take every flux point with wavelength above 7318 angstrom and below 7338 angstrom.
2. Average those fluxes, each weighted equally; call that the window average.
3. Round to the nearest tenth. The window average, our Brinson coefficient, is 28.4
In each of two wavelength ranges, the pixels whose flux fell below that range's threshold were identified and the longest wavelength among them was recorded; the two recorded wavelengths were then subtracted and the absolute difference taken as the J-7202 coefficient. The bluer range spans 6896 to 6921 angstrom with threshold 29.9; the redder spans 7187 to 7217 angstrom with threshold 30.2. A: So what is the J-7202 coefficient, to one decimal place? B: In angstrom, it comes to 296.1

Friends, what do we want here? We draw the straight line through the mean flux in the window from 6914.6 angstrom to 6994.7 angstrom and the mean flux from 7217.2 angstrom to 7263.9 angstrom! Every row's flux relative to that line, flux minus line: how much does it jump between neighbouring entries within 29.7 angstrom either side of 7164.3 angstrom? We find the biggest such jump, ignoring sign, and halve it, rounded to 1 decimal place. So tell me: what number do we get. 1.0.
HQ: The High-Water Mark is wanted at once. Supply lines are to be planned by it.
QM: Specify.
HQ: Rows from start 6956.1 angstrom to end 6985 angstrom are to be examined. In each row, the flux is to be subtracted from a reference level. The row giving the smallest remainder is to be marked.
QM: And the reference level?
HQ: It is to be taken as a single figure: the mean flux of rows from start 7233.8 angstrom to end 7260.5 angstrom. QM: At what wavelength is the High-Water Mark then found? 6957.75 angstrom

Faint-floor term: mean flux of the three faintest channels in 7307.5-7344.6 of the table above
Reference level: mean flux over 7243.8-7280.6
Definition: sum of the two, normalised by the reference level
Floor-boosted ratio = 1.92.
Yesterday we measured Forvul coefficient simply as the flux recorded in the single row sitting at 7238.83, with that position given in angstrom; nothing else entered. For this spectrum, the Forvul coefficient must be 30.6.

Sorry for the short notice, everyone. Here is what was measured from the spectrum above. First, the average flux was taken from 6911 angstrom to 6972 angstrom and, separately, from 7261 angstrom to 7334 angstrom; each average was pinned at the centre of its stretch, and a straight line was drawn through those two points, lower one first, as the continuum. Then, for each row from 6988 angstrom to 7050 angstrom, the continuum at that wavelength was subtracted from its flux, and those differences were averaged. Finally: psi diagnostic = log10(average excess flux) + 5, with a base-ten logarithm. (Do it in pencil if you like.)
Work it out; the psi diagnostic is 4.8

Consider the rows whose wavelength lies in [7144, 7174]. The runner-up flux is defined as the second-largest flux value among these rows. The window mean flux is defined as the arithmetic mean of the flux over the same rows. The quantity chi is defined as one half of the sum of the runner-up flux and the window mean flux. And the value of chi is 30.3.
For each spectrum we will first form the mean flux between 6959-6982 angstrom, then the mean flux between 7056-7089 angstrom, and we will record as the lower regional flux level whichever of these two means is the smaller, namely 29.4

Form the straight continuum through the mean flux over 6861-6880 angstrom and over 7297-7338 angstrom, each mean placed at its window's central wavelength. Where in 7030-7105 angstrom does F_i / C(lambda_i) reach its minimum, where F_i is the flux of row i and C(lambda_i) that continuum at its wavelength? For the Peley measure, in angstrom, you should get 7083.84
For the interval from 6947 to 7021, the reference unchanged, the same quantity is 6980.21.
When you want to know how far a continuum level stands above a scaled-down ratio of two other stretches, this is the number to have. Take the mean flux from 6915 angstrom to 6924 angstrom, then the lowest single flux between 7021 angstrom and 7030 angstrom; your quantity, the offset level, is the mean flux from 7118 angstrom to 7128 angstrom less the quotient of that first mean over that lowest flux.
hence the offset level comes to 29.8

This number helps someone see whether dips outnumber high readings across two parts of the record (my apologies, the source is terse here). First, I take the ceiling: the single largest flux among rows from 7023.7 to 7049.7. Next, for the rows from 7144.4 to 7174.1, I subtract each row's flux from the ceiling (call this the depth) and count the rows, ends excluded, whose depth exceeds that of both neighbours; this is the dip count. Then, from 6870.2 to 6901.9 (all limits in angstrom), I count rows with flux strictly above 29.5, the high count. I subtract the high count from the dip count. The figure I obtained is -7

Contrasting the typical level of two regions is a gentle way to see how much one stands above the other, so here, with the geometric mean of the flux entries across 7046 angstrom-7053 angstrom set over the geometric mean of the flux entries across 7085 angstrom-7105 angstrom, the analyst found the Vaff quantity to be 1.055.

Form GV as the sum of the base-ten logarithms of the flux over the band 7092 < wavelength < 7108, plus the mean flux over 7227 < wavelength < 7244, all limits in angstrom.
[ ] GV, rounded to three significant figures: 37.9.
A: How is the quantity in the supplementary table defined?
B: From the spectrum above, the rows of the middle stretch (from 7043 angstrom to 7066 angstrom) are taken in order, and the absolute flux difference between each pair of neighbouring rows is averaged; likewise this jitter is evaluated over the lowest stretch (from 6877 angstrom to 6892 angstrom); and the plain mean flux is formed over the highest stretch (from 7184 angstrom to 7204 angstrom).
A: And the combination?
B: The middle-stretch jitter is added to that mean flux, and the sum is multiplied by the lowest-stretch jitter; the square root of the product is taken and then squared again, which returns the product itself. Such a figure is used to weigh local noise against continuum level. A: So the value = 30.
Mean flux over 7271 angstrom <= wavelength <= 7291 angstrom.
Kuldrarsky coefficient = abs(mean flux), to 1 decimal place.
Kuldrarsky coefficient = 29.9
